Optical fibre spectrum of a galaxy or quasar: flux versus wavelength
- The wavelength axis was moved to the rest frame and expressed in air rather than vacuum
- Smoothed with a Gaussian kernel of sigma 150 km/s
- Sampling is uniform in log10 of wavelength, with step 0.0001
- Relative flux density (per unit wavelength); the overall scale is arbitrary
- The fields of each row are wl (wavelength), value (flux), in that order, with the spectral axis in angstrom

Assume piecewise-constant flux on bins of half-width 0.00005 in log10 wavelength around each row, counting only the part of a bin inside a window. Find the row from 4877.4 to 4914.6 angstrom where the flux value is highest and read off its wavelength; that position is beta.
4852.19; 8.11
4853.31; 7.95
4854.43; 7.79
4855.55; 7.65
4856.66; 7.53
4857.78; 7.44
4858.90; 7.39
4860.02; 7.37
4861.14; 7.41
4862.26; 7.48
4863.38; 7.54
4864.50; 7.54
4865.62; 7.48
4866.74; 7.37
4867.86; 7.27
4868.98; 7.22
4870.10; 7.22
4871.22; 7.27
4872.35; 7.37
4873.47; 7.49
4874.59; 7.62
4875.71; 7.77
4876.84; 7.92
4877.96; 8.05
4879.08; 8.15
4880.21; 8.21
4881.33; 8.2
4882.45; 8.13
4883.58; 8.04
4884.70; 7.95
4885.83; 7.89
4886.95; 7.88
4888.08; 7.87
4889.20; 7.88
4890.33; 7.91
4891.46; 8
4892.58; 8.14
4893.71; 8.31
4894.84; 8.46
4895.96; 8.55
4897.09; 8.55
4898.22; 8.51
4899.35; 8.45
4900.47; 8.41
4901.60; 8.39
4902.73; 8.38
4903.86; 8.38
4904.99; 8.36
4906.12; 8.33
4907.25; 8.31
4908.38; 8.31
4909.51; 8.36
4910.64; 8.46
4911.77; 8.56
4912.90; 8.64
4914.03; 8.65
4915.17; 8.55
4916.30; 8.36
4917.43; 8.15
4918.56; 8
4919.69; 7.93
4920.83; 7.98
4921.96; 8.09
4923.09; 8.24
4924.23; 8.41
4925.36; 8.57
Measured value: 4914.03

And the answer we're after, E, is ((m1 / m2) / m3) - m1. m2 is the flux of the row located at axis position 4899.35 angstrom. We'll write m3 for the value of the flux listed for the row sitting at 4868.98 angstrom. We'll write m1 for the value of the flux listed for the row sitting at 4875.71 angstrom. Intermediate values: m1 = 7.77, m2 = 8.45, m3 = 7.22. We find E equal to -7.6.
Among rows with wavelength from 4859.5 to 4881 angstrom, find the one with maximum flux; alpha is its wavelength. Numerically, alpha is 4880.21 angstrom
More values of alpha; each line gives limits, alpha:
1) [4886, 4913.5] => 4912.90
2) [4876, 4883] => 4880.21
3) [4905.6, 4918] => 4914.03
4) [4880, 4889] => 4880.21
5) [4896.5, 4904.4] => 4897.09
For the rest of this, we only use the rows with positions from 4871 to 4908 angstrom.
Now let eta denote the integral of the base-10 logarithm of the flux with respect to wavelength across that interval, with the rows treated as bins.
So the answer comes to 34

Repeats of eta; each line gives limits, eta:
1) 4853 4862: 8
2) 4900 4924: 22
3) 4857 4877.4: 18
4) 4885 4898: 12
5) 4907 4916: 8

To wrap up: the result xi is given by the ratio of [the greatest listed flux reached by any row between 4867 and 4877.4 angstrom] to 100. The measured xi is 0.079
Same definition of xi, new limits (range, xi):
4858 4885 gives 0.082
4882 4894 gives 0.083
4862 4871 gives 0.075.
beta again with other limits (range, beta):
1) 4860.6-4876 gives 4875.71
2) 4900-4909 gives 4900.47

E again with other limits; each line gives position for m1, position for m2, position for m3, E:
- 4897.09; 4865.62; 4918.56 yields -8.4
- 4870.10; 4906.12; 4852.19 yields -7.1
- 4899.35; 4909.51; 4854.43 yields -8.3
